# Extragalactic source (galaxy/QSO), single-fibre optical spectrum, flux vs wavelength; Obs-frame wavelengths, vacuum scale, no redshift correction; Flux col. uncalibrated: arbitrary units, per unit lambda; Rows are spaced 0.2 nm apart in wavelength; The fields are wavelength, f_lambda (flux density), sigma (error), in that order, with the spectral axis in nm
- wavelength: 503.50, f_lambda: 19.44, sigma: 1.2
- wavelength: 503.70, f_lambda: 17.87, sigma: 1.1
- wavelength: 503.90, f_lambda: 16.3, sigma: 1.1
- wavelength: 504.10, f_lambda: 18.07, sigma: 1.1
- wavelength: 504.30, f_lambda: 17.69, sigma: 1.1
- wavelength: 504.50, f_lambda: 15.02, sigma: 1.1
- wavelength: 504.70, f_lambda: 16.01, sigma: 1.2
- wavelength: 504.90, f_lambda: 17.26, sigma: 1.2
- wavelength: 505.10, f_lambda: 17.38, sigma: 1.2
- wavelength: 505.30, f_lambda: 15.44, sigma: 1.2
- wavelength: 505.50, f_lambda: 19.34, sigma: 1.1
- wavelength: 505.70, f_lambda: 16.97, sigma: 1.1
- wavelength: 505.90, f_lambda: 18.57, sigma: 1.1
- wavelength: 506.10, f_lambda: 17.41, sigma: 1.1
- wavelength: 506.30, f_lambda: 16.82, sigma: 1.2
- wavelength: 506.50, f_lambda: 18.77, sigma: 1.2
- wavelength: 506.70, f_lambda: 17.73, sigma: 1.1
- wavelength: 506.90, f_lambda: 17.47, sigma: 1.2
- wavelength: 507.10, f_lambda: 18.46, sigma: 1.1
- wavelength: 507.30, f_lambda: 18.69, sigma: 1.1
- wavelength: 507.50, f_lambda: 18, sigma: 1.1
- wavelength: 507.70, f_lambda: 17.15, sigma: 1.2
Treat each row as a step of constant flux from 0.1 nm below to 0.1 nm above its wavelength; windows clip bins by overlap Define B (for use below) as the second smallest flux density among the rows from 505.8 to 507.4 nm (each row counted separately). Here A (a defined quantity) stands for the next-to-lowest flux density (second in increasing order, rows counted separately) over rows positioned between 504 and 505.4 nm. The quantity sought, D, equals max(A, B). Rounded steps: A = 15.44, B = 17.41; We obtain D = 17.4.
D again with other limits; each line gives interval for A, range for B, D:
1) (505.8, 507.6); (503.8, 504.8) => 17.4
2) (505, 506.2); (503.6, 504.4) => 17.7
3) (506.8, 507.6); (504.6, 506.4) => 18.0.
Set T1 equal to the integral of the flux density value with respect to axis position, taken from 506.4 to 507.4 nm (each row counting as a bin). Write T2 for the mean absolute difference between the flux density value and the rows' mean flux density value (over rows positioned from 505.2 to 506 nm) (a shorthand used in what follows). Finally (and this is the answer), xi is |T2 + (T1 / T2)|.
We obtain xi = 15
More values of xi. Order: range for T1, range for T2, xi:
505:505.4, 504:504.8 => 7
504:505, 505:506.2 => 19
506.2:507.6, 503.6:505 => 27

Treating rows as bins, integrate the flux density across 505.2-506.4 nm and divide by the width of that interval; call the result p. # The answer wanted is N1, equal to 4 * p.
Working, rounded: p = 17.4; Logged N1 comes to 69.7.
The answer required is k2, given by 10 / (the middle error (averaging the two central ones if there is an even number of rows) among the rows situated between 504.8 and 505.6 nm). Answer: 8.3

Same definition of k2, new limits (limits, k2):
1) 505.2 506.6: 9.1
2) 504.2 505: 8.7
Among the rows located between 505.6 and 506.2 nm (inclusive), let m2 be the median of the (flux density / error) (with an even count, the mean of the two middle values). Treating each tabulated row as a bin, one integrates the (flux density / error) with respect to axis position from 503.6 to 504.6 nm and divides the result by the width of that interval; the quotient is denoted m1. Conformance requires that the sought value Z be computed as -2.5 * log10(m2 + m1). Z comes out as -3.74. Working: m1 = 15.4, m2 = 15.8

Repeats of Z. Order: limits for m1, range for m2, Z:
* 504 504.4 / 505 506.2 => -3.76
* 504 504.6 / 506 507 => -3.73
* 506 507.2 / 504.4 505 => -3.66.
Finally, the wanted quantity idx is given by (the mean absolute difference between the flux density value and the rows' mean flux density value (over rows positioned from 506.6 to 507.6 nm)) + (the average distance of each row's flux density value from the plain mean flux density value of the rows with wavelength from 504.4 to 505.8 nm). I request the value 1.50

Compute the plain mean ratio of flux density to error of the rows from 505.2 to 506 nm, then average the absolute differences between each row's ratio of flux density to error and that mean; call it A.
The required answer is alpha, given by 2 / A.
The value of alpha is 1.3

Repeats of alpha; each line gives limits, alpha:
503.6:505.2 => 2.0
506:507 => 2.6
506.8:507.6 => 2.5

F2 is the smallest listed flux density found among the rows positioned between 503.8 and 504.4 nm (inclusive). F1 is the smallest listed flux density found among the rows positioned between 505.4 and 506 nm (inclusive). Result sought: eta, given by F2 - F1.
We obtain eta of -0.7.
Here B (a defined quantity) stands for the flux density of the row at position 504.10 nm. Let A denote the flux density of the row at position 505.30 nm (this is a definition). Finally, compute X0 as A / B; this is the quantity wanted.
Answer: 0.85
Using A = 15.44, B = 18.07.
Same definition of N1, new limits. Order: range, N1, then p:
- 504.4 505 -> 64.4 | 16.1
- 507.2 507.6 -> 73.4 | 18.3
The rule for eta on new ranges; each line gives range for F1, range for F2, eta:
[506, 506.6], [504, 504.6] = -1.8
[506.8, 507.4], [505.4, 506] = -0.5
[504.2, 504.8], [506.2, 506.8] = 1.8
